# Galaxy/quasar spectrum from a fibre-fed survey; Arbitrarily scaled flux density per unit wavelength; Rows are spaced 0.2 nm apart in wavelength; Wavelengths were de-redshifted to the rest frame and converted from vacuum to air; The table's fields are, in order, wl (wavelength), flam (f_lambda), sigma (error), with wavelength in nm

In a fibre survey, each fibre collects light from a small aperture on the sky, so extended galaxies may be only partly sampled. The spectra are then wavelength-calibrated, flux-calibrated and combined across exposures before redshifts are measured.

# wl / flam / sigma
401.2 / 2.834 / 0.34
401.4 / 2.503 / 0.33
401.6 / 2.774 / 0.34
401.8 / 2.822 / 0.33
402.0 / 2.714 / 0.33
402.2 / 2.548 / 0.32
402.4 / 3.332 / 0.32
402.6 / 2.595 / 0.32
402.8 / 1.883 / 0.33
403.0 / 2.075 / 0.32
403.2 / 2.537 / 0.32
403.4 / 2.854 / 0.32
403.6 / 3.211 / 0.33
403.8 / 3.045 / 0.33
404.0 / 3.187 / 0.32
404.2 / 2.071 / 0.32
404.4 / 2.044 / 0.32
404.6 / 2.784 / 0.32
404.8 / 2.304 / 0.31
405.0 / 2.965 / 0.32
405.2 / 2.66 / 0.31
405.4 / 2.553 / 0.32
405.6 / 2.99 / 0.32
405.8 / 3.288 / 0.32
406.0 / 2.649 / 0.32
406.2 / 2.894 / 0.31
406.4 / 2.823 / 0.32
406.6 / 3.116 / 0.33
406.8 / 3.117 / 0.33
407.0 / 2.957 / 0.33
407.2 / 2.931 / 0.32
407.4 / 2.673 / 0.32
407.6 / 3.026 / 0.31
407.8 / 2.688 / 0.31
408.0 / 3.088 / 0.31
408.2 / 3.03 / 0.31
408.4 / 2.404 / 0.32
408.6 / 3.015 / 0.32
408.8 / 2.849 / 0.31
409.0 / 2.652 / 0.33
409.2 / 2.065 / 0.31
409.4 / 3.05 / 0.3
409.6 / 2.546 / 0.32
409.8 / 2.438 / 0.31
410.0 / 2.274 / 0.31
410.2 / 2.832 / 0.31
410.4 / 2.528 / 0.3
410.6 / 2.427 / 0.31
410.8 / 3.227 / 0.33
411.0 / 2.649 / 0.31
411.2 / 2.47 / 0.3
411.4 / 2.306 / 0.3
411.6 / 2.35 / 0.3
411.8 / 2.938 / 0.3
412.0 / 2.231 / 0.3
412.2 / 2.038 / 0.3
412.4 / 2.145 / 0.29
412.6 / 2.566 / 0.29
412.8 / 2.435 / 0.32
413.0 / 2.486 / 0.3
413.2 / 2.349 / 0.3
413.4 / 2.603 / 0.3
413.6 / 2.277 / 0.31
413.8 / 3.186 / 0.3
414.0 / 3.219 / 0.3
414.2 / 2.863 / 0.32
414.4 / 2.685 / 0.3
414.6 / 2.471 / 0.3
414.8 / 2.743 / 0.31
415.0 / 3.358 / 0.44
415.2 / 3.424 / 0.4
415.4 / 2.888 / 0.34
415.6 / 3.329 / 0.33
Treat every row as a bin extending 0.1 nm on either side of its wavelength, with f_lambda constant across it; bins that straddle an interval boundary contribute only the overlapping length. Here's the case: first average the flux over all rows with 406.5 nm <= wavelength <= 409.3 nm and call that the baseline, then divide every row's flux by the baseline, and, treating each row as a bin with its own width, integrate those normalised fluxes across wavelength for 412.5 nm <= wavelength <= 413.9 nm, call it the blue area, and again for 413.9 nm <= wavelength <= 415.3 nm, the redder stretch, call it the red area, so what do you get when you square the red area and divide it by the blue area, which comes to 1.70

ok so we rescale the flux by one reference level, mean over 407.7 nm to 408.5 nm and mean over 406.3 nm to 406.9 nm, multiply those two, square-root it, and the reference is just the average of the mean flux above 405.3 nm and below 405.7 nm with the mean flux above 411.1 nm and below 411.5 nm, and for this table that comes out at 1.13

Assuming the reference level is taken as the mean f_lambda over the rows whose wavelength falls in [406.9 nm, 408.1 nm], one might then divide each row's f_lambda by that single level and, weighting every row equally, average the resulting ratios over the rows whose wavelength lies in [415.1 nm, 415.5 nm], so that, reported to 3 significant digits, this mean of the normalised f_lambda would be 1.09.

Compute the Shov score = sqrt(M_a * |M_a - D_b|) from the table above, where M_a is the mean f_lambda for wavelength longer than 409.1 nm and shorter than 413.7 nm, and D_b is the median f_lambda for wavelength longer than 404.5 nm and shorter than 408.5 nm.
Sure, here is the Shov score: 1.0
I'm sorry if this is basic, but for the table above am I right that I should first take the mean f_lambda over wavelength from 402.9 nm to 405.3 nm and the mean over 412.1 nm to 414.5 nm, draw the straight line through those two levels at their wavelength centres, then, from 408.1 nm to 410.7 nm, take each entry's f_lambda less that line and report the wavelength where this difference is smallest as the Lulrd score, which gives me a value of 409.2 nm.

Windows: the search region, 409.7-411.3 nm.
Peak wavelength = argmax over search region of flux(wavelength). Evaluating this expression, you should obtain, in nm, 410.8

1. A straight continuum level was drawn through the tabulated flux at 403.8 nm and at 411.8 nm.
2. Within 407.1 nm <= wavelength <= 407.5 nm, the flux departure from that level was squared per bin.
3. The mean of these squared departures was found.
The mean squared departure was 0.05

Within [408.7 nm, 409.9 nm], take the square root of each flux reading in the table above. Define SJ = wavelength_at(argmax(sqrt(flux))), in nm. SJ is 409.4 nm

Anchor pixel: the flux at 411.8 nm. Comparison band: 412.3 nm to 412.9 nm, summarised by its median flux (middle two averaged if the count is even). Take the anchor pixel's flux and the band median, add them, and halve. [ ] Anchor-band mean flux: 2.7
